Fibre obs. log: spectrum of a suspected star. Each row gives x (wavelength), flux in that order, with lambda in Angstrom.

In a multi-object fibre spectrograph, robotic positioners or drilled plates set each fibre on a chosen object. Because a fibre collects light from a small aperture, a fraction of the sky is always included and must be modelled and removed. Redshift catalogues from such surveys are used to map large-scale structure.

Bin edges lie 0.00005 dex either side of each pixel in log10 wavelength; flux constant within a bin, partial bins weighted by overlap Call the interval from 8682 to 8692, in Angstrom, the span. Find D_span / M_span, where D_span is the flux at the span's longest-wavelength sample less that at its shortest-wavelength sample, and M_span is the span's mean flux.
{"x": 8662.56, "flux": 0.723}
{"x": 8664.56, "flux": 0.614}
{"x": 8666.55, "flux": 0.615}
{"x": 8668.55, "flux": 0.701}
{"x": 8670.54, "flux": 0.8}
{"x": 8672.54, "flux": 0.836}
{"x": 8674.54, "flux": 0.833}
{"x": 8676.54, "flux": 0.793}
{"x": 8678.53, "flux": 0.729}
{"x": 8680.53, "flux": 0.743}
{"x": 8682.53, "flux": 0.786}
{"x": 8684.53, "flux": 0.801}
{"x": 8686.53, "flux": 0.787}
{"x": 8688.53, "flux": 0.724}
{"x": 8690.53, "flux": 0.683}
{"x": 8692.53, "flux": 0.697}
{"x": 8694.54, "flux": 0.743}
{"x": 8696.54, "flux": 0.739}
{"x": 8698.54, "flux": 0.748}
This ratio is -0.14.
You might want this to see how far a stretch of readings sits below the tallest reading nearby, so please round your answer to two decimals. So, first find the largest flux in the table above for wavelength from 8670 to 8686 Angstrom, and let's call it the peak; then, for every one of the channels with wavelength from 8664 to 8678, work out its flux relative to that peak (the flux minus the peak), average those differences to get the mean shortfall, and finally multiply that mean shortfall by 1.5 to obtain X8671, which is -0.14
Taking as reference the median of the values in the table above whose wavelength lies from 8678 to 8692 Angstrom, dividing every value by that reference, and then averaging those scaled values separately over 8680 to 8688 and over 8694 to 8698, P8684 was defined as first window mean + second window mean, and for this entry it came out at 2.05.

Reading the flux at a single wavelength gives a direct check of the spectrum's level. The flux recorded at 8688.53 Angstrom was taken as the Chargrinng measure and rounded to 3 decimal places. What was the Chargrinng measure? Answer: 0.724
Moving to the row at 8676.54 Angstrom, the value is 0.793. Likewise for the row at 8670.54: 0.800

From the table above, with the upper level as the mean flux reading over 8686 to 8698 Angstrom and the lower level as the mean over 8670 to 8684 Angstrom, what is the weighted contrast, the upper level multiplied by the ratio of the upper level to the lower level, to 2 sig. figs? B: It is 0.67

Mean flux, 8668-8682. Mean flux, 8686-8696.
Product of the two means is 0.564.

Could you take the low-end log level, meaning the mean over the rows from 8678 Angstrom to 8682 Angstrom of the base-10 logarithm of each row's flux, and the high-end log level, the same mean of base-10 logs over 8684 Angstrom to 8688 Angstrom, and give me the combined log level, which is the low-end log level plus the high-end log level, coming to -0.23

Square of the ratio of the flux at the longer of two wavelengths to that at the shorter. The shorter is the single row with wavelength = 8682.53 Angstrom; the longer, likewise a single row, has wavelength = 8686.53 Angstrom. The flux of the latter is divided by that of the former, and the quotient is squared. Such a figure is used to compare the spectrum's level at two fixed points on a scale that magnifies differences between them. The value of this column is 1.00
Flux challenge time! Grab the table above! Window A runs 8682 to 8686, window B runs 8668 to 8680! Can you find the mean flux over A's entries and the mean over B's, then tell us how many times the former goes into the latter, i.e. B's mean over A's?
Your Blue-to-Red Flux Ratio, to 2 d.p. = 0.99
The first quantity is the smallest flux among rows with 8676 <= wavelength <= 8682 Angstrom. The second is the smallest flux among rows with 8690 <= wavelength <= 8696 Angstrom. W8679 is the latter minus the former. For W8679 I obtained -0.046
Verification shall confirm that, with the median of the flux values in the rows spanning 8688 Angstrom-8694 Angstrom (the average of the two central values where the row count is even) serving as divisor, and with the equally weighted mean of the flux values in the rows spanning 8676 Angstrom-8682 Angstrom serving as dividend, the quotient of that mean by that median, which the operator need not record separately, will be 1.08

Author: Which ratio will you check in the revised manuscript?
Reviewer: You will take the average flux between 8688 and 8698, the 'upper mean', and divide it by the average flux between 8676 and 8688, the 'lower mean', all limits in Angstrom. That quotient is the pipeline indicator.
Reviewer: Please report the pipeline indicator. 0.93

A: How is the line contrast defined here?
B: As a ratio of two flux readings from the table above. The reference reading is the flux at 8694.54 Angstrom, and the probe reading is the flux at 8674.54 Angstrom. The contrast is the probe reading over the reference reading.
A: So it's 1.12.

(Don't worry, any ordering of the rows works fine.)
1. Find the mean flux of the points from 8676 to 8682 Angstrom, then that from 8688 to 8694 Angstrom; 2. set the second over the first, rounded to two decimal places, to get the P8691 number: 0.93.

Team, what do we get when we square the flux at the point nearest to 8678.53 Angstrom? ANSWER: 0.53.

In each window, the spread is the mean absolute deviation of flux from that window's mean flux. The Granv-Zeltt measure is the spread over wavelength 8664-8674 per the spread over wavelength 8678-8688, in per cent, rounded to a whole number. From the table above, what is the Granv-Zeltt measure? 316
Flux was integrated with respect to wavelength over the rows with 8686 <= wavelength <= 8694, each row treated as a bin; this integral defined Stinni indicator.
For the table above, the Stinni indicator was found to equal 6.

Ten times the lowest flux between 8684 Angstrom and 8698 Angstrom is 6.8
